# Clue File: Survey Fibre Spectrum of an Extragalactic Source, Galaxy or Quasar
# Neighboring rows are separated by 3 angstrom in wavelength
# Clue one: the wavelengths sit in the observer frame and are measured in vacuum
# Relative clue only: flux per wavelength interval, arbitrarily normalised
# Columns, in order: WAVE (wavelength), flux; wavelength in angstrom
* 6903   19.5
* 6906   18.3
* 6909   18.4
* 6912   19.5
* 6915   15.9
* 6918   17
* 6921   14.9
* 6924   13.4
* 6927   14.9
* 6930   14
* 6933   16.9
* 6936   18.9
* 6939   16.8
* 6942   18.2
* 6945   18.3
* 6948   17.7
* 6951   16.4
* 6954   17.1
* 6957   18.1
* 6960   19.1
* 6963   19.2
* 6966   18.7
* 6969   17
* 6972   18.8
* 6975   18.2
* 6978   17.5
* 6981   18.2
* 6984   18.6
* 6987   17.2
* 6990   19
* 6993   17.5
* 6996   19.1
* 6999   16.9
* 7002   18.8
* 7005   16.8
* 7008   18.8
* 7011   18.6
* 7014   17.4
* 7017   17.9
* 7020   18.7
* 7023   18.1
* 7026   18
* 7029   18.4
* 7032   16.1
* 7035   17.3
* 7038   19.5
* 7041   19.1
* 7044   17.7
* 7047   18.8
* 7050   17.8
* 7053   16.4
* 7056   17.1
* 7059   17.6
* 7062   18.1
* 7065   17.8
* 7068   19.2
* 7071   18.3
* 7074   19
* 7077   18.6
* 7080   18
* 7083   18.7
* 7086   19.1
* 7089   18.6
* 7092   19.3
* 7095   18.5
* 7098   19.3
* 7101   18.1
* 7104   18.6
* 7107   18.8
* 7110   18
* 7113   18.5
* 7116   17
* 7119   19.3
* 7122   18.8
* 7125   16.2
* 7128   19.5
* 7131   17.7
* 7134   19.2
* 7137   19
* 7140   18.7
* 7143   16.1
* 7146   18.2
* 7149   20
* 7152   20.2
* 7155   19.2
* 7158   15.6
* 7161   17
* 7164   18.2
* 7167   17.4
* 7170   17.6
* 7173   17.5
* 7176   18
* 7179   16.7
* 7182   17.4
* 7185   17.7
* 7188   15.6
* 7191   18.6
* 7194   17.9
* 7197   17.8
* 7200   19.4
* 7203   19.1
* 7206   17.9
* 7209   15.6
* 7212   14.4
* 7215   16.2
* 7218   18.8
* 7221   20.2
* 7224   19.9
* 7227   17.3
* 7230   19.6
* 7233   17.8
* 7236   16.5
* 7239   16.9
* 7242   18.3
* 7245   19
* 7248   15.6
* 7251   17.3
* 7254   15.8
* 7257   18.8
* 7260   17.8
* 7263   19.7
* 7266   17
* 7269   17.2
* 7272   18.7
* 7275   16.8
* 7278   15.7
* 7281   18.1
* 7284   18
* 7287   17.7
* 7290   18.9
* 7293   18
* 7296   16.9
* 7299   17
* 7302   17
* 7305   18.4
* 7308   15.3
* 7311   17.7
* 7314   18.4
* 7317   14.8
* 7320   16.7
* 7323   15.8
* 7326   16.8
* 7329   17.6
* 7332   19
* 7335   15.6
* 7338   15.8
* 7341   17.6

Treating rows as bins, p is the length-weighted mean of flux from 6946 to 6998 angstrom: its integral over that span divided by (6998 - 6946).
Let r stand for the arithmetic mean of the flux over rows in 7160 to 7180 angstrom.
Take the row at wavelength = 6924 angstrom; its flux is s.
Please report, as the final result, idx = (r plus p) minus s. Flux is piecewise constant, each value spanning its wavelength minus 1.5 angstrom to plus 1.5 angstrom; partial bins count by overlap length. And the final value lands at 22.2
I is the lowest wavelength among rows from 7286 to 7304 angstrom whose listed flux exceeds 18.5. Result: 7290 angstrom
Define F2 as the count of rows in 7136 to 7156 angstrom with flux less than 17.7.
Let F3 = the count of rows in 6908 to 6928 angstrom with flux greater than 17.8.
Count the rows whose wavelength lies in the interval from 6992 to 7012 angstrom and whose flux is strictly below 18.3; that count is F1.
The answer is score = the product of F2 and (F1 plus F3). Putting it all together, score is 5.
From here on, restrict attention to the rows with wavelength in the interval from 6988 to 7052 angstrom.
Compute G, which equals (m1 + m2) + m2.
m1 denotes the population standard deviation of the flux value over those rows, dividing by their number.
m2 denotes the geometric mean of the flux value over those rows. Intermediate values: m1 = 0.87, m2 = 18.1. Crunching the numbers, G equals 37.0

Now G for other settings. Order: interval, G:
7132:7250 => 37.0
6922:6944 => 34.0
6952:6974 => 37.4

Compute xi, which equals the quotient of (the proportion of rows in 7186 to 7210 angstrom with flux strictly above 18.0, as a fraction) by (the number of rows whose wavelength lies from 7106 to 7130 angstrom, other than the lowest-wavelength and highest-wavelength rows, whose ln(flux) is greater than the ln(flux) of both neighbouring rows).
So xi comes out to 0.19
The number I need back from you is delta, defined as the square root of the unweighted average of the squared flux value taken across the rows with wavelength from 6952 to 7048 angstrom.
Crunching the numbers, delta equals 18.2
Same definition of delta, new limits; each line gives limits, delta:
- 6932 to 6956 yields 17.6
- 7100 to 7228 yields 18.0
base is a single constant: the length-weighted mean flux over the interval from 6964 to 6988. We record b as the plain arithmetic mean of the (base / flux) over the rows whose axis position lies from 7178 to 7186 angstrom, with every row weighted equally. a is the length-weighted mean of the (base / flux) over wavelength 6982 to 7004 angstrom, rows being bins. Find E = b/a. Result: 1.05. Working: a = 1.00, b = 1.05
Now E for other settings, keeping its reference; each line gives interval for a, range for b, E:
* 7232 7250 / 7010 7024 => 0.95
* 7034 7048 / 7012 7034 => 1.04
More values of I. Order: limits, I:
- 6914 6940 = 6936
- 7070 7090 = 7074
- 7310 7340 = 7332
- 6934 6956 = 6936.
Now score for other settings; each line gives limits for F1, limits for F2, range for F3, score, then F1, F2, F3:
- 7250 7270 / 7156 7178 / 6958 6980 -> 50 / 5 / 5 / 5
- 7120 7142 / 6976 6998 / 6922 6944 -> 12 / 2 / 3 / 2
